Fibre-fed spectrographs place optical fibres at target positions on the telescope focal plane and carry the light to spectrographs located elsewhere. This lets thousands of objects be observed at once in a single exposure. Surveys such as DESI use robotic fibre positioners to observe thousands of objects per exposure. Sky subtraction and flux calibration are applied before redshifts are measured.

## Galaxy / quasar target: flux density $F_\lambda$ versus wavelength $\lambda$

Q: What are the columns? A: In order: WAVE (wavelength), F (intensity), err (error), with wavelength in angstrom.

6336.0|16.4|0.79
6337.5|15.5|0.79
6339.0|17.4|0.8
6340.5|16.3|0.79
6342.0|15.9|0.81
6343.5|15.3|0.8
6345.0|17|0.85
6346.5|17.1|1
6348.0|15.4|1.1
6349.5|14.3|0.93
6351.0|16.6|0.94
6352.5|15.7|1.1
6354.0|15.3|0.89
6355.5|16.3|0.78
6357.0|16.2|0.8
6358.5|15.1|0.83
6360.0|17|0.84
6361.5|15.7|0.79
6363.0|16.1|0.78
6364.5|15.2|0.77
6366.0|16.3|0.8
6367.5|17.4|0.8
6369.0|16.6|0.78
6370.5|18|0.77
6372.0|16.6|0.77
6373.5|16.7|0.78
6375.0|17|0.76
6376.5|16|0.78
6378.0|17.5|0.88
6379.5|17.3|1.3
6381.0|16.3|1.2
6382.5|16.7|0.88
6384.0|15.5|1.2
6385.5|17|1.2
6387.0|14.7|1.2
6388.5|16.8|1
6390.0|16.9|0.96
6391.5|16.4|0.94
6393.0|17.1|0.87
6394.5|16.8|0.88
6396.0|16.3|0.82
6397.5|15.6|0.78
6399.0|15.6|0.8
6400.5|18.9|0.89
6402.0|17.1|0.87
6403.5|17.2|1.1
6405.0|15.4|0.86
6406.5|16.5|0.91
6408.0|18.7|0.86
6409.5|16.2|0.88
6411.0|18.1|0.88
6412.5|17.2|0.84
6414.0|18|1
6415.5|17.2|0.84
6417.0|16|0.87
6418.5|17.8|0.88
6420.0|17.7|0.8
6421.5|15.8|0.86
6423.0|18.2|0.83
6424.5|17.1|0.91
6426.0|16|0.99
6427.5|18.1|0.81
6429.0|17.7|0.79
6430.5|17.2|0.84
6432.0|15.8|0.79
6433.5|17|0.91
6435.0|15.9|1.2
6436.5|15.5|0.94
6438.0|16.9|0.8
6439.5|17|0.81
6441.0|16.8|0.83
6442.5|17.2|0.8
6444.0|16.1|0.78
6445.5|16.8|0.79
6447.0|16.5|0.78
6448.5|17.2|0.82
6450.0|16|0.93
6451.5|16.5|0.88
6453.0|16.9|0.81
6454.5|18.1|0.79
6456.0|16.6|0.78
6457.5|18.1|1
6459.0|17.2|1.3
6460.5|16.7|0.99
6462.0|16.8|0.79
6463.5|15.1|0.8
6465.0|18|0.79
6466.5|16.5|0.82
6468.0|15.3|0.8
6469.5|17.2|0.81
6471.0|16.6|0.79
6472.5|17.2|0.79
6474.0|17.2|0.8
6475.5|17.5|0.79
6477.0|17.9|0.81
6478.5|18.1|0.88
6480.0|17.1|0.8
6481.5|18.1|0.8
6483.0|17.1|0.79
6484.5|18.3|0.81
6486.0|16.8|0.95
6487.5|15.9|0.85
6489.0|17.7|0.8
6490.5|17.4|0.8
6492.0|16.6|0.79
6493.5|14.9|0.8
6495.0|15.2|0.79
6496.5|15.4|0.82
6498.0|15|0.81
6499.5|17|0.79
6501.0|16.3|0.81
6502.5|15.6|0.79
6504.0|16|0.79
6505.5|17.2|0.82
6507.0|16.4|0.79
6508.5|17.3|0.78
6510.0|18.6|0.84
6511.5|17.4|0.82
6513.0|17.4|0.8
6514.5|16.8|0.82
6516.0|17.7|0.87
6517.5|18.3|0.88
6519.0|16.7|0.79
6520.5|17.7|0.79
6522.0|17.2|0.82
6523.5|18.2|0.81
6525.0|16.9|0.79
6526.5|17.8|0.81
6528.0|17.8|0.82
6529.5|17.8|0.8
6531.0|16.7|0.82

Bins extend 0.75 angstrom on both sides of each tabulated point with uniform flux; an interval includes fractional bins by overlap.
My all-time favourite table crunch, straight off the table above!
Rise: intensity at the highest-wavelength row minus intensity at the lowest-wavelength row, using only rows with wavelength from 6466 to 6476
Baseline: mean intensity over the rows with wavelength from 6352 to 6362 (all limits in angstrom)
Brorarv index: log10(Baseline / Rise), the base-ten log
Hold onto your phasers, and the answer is 1.20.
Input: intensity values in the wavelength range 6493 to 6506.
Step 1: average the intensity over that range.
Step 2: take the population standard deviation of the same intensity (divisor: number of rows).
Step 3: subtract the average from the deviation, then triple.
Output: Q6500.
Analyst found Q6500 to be -45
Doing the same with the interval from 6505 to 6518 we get -50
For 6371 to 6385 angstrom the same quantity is -48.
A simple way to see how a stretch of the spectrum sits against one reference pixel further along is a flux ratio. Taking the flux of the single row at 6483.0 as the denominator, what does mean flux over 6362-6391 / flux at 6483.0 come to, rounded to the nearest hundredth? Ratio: 0.97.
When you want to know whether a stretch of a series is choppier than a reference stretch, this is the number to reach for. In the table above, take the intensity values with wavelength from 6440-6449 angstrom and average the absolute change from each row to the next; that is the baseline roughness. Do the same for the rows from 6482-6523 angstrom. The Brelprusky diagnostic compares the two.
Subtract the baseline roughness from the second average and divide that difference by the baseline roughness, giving 0.4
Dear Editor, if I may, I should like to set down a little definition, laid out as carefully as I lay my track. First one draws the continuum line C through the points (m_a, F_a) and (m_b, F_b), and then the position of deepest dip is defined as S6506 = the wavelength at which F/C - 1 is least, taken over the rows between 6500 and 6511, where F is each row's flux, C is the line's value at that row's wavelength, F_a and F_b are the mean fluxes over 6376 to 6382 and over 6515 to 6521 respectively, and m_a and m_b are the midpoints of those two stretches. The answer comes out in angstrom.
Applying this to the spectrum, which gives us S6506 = 6502.5 angstrom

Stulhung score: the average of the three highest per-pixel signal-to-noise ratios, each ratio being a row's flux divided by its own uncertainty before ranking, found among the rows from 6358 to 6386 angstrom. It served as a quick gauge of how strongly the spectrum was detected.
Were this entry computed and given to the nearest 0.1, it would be 22.5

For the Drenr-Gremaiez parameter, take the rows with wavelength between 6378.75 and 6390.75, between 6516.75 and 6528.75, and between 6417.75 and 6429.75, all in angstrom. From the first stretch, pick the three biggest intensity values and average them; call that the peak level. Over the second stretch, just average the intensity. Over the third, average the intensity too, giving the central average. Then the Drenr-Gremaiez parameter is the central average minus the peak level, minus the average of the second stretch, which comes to -17.3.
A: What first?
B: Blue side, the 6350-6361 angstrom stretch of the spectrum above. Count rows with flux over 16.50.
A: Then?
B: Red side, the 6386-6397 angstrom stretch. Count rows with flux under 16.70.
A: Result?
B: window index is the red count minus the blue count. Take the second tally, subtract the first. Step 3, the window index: 1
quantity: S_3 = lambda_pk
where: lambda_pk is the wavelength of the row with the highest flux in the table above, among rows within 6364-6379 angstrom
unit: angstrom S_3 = 6370.5 angstrom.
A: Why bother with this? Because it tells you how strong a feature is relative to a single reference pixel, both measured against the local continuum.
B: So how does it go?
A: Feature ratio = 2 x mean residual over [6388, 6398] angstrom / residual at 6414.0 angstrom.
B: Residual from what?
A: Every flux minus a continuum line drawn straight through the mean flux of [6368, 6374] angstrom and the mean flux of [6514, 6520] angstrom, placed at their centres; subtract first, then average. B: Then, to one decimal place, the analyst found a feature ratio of -1.1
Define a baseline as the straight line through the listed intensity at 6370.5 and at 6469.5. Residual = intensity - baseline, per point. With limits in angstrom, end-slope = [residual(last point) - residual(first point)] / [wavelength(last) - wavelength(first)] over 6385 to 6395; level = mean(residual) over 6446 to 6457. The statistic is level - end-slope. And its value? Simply -0.5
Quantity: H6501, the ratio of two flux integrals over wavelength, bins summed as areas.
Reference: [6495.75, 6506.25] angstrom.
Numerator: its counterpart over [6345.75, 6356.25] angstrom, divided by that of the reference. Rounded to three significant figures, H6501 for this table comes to 0.984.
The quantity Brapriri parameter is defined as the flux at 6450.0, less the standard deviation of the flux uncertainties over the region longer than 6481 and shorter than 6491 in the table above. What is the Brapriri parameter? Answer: 15.9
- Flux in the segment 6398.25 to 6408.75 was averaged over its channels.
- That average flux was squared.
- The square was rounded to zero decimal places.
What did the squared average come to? 291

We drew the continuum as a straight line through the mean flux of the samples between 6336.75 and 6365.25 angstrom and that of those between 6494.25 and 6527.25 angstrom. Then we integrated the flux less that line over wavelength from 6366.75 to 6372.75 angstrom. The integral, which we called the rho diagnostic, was 6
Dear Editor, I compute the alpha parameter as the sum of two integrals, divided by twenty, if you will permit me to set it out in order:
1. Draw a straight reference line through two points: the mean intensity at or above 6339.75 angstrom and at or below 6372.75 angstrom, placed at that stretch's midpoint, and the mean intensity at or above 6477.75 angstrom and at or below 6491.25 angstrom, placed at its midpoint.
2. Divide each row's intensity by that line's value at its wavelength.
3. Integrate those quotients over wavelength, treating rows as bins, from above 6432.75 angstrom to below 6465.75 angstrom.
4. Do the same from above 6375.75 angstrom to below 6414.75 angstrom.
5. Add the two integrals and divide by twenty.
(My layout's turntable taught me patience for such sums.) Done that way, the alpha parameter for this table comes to 3.6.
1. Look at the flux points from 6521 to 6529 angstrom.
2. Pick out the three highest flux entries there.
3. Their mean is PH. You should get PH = 17.9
